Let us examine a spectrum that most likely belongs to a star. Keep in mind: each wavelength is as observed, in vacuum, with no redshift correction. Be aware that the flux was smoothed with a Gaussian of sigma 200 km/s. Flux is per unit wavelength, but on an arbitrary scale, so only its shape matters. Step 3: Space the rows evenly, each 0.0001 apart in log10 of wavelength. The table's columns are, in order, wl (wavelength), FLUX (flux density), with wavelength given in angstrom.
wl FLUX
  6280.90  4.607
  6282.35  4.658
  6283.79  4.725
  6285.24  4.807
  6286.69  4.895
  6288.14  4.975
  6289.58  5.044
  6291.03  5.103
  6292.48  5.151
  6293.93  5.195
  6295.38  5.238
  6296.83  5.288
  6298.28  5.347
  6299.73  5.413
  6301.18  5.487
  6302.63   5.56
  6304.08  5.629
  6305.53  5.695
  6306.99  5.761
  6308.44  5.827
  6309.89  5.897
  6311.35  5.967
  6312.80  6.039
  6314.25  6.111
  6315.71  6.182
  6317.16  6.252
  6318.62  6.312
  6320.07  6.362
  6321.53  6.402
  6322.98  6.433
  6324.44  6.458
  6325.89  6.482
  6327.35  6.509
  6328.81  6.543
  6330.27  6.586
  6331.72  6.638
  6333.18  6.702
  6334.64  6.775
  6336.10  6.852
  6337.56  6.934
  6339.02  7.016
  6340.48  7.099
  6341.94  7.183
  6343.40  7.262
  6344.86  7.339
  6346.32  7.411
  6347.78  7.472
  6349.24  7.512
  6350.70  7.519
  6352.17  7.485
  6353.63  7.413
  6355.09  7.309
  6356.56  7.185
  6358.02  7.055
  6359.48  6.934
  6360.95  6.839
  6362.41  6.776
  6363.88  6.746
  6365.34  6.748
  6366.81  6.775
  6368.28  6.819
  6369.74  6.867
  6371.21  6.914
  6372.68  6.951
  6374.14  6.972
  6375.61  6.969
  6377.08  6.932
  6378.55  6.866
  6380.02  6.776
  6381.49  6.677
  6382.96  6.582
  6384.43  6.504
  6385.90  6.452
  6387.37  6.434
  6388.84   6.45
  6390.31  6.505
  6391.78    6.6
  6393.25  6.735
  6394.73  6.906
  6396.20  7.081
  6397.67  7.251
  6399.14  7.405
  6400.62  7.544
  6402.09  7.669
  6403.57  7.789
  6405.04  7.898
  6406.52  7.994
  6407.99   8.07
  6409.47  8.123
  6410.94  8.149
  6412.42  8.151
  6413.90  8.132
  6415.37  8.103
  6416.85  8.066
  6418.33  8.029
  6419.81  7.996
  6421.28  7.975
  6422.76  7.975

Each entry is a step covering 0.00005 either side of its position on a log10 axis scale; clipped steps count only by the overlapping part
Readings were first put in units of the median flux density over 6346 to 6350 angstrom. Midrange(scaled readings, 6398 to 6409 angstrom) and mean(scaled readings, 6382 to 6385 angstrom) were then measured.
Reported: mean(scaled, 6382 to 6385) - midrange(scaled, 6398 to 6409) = -0.16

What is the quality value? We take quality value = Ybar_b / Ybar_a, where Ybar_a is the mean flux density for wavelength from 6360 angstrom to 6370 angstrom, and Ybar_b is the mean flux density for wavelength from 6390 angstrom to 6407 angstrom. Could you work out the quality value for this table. 1.07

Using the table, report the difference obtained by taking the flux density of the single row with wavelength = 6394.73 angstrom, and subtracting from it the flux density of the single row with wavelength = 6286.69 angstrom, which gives 2.0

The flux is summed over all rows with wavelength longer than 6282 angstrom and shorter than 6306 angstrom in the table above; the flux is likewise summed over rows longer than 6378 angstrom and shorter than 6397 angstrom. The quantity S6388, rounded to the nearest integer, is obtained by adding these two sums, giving 175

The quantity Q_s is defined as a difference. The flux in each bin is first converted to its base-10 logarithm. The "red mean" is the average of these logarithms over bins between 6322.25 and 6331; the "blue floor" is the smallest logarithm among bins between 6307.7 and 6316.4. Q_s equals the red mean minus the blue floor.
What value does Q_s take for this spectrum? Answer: 0.048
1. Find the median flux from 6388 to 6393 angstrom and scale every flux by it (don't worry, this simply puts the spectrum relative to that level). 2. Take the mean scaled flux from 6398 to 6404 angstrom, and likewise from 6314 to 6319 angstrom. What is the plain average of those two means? 1.06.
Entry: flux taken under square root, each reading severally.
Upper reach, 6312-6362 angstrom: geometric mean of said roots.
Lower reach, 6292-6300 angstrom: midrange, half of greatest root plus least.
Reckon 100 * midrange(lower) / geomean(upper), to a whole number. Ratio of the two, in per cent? 88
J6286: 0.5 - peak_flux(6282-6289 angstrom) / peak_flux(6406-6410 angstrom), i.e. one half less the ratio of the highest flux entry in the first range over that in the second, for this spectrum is -0.11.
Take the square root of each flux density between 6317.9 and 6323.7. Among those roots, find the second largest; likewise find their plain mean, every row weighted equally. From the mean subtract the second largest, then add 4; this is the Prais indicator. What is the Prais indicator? 4.00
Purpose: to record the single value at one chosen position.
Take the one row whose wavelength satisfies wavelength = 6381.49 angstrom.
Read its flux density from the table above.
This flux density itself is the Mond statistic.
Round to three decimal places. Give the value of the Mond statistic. 6.677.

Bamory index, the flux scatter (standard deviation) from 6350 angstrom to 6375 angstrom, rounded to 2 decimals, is 0.26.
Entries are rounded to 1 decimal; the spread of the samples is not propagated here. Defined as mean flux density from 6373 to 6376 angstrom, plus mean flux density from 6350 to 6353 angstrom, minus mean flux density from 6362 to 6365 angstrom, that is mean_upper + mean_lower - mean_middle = 7.7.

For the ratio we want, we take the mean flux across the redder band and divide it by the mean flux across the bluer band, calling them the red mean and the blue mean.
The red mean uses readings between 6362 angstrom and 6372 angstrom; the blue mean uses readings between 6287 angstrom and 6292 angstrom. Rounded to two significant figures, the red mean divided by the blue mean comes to 1.4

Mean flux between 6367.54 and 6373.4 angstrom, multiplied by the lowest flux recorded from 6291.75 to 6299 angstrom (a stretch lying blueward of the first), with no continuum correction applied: 35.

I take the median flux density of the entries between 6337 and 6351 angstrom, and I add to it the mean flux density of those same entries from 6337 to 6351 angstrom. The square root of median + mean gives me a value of 3.82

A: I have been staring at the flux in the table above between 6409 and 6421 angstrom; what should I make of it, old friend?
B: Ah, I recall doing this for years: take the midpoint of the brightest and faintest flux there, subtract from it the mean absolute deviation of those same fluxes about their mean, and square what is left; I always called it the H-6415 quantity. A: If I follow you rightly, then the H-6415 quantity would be 64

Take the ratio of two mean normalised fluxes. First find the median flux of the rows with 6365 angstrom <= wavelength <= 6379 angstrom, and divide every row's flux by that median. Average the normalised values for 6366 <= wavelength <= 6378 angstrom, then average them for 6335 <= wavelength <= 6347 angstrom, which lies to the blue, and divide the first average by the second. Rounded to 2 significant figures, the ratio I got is 0.97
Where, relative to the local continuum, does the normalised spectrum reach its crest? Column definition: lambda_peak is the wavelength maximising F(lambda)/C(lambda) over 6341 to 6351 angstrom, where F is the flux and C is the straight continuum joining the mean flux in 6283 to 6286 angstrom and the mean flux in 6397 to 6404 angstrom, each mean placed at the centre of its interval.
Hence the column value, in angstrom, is 6347.78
